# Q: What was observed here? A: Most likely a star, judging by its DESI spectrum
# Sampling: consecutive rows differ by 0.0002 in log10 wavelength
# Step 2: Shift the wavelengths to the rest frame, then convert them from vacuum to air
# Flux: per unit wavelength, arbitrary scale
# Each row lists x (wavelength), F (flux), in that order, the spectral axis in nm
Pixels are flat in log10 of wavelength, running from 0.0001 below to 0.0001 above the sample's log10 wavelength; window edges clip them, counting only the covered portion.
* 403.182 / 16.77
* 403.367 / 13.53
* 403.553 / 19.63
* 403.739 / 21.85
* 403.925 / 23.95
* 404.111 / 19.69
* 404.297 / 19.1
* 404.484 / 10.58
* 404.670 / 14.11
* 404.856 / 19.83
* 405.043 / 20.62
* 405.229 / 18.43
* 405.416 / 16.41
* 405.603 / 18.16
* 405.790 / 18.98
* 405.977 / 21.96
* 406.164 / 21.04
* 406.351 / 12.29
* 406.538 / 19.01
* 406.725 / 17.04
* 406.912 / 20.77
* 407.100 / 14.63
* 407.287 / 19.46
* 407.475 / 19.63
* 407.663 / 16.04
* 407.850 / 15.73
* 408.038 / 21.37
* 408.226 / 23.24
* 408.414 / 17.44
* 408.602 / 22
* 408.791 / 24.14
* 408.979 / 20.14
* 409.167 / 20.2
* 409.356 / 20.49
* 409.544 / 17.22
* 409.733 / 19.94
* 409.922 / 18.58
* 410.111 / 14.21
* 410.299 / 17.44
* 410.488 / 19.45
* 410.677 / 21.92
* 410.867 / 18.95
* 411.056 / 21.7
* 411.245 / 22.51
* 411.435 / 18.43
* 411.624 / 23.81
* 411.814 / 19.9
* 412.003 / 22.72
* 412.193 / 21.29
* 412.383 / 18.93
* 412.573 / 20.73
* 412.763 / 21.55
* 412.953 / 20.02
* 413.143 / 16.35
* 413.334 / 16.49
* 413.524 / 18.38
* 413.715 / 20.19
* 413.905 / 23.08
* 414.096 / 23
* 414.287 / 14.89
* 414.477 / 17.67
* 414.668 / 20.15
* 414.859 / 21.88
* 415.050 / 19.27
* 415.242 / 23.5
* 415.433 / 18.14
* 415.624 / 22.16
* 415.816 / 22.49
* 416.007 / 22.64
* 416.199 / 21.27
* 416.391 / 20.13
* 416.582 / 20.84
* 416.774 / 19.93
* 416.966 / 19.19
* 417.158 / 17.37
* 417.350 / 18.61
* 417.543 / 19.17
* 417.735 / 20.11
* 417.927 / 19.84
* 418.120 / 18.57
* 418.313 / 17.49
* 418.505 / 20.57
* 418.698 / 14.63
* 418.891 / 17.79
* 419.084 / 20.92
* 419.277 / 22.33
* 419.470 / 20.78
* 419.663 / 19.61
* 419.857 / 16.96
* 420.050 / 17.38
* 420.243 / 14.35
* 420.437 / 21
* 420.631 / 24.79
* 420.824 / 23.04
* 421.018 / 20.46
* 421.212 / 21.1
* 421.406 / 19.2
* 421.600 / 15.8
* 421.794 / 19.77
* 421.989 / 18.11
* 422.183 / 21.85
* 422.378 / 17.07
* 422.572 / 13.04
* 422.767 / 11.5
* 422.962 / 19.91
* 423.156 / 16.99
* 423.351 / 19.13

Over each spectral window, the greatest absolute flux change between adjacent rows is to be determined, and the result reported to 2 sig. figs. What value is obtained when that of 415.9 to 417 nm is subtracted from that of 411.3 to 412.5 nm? 4.0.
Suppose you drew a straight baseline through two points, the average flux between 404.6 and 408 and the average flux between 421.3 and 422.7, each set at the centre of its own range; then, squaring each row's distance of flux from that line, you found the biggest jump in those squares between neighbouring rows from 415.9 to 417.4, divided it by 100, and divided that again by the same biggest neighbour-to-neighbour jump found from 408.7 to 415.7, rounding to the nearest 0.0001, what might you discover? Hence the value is 0.0033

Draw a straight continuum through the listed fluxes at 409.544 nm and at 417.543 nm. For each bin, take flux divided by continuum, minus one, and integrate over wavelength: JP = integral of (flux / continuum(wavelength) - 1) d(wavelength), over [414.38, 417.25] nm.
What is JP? 0.3 nm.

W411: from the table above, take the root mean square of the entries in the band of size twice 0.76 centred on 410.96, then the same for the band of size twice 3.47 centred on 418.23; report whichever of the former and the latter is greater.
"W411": 20.6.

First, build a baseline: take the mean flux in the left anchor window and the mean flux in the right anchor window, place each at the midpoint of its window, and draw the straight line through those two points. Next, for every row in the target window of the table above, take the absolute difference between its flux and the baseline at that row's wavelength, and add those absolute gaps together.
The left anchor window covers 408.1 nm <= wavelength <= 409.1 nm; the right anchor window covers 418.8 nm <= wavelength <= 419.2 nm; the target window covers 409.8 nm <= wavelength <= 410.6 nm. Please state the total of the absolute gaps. 15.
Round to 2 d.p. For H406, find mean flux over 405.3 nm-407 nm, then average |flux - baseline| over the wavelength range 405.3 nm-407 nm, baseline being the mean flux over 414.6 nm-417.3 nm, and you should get 2.64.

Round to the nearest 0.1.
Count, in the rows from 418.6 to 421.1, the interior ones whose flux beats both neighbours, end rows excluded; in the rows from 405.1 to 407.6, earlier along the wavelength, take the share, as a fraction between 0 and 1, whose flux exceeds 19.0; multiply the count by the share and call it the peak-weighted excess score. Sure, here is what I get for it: 1.4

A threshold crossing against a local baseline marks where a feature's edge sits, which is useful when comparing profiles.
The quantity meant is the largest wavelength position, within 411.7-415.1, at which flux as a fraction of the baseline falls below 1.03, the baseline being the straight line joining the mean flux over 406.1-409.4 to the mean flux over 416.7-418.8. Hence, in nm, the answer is 415.050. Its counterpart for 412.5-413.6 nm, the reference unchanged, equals 413.524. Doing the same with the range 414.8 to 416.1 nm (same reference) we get 415.433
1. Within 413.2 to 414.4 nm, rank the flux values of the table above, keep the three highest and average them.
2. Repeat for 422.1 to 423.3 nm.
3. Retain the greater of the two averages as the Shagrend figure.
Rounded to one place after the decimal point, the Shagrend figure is 22.1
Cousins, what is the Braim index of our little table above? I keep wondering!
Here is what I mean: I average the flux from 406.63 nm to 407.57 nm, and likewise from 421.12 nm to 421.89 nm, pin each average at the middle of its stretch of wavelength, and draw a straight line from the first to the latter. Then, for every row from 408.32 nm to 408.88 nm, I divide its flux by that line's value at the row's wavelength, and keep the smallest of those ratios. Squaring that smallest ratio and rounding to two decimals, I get 0.90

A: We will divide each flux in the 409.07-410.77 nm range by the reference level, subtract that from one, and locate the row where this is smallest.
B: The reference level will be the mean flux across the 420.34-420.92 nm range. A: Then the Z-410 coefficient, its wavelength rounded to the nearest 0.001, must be 410.677 nm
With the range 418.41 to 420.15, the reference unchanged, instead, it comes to 419.277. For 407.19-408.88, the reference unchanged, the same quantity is 408.791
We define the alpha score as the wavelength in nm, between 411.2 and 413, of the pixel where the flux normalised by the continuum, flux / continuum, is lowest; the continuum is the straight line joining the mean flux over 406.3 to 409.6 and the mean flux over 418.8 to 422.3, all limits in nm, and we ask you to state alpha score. 411.435 nm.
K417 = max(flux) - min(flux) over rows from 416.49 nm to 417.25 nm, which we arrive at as 3.5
